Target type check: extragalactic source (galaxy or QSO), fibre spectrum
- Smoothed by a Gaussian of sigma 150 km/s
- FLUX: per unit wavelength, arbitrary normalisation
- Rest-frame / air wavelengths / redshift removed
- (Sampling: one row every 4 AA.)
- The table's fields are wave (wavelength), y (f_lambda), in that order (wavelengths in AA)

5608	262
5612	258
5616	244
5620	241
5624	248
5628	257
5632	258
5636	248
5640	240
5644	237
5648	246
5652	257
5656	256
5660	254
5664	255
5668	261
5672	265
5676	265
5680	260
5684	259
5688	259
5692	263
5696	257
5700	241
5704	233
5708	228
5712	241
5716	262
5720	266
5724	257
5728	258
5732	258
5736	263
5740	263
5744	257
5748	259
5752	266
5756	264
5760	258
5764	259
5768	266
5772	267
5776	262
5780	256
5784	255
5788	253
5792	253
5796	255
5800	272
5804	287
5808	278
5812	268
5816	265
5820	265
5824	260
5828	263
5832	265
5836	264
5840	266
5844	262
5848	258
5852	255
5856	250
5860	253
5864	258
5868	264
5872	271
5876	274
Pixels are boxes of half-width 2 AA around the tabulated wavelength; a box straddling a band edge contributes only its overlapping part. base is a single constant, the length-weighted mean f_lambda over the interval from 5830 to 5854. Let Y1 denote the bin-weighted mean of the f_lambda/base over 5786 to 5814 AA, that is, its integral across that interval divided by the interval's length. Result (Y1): 1.02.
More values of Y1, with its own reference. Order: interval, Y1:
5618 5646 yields 0.94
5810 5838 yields 1.01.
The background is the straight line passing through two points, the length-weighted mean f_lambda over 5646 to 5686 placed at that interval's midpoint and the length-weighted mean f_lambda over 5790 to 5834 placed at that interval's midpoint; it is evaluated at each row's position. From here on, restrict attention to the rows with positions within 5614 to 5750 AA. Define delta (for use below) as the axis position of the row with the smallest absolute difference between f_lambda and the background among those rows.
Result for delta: 5652 AA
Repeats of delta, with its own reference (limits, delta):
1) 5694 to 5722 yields 5716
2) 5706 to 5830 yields 5740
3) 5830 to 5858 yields 5840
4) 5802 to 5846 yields 5812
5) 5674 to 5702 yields 5688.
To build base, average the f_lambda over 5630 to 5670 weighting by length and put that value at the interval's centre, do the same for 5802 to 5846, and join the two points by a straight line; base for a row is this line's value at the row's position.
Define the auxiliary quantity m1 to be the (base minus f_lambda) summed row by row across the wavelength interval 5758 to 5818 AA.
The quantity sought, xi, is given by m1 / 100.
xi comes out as 0.08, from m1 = 8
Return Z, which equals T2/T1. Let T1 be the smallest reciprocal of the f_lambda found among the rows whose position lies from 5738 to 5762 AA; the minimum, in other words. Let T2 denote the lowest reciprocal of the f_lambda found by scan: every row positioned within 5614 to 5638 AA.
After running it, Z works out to 1.03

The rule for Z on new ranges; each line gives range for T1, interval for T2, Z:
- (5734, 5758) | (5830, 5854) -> 1.00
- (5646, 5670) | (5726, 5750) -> 0.99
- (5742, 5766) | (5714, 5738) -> 1.00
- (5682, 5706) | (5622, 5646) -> 1.02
